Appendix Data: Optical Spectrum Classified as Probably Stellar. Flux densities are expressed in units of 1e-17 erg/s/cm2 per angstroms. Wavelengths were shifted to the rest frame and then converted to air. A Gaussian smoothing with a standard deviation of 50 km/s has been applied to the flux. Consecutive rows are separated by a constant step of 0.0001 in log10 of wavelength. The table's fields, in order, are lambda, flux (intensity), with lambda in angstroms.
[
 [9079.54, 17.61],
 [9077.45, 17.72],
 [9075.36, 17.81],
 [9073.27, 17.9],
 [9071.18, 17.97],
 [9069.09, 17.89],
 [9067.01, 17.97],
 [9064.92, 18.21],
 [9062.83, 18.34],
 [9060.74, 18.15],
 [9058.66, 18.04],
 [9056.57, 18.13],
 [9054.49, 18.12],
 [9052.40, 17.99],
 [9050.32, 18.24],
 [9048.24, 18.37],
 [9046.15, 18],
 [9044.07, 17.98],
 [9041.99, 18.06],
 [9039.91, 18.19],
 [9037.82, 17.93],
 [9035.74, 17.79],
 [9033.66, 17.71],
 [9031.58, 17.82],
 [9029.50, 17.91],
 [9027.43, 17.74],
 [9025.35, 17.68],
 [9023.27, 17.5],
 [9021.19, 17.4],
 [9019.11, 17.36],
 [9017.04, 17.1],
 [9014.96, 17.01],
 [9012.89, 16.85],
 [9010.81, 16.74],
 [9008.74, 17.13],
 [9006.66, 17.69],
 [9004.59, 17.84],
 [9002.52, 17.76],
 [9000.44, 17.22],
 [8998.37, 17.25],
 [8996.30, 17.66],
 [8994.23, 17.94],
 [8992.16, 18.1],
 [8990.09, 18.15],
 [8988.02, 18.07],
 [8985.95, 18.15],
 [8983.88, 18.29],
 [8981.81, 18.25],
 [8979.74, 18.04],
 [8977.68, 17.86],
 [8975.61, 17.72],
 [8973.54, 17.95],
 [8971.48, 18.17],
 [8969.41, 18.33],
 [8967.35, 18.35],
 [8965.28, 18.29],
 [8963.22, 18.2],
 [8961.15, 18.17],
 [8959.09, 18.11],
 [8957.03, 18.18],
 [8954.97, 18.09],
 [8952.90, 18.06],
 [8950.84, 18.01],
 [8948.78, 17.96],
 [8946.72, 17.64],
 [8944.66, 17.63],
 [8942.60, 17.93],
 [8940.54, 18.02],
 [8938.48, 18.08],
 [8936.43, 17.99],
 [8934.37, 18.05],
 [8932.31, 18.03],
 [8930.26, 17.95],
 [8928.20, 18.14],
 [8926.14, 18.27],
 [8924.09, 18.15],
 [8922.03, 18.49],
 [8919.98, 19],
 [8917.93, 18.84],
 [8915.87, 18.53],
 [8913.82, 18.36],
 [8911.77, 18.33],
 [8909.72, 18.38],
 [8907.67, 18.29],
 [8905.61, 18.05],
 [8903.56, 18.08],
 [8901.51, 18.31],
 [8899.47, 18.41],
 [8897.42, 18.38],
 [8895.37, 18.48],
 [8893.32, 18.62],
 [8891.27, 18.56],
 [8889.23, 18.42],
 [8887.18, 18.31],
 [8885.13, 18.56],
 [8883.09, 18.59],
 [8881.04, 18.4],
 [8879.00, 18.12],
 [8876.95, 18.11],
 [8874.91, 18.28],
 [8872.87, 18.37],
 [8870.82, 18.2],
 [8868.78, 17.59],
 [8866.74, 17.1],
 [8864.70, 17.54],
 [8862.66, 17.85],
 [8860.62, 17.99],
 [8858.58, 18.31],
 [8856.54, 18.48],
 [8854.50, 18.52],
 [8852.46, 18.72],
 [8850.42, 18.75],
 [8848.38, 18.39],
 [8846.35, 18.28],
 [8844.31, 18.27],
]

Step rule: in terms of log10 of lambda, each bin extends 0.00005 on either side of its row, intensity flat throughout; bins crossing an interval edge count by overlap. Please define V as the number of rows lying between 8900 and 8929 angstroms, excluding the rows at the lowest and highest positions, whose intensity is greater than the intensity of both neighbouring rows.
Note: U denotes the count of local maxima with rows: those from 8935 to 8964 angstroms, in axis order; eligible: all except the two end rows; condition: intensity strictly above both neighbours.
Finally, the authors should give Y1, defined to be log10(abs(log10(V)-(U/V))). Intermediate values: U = 2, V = 3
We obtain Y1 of -0.72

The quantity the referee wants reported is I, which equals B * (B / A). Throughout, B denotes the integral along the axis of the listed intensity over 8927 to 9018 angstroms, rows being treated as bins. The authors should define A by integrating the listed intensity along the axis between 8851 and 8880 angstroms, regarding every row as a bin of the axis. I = 5038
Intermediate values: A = 525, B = 1626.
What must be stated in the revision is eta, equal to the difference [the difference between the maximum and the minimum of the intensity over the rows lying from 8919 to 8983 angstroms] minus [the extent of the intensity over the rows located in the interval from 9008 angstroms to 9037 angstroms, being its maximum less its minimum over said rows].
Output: 0.20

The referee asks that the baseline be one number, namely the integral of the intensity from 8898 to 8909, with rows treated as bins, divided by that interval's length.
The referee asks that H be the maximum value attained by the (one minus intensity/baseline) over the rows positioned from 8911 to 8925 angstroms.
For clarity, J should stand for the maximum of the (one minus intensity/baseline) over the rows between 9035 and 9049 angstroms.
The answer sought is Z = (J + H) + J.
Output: 0.05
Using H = 0.005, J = 0.025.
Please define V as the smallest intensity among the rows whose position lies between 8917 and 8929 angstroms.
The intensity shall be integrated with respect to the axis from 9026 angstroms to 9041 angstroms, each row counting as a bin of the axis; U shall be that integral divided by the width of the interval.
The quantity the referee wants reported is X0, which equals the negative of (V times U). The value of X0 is -324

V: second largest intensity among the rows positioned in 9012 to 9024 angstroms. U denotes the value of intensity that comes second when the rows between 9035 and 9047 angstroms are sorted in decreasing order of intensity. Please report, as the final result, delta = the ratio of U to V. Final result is 1.038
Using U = 18.06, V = 17.4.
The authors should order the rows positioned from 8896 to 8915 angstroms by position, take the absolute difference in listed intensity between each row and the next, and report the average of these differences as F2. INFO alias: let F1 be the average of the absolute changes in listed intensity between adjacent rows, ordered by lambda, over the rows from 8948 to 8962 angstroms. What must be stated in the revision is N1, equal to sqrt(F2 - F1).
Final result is 0.20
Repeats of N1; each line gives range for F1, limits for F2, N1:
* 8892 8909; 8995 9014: 0.40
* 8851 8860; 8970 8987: 0.17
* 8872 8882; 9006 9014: 0.46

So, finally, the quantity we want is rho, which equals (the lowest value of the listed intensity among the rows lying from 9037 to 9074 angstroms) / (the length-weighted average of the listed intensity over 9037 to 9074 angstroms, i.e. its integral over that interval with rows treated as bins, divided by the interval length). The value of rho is 0.989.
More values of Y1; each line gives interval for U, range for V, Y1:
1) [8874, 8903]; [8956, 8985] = 0.48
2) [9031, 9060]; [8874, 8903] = -0.28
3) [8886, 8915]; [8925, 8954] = 0.08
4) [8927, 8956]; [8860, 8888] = -0.16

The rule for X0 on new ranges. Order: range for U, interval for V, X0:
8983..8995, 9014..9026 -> -308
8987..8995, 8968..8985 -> -320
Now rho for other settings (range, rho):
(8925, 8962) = 0.978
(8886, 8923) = 0.979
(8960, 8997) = 0.976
